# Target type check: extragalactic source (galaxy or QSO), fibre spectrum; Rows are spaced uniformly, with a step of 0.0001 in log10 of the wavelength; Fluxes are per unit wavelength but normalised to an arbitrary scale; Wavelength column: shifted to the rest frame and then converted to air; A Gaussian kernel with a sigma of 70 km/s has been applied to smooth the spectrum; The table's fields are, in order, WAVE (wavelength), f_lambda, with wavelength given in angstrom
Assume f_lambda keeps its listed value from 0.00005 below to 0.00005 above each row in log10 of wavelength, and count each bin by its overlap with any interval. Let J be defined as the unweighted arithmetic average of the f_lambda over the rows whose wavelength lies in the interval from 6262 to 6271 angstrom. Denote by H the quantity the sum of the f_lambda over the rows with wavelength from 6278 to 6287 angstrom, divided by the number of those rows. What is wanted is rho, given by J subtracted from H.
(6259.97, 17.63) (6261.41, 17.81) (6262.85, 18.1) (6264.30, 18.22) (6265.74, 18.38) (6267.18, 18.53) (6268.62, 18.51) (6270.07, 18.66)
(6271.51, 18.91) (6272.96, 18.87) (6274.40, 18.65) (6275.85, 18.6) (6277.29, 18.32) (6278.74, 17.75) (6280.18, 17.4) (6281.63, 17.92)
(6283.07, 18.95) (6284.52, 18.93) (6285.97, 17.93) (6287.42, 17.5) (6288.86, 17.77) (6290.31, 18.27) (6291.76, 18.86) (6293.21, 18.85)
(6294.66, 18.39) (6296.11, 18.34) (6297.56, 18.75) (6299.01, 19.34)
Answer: -0.25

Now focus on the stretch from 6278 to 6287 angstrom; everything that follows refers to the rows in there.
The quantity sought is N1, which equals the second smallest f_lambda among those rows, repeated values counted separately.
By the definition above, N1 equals 17.75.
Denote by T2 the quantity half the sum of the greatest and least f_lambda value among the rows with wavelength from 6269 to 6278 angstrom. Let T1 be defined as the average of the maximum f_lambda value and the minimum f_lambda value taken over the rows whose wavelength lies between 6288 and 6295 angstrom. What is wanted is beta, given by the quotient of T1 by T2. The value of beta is 0.98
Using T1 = 18.3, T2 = 18.6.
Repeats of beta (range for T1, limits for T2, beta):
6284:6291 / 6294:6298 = 0.98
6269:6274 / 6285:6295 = 1.03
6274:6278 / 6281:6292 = 1.01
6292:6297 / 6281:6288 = 1.02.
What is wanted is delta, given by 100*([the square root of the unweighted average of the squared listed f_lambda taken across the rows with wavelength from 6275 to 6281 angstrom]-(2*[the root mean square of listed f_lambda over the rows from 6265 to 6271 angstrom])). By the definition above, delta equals -1902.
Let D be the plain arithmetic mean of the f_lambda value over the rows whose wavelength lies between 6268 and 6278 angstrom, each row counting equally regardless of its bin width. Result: 18.6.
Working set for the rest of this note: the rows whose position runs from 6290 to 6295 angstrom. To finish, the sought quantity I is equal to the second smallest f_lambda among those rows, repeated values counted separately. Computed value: 18.39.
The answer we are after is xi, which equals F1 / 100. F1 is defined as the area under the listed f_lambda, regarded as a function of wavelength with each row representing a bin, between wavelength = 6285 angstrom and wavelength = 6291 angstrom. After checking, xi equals 1.07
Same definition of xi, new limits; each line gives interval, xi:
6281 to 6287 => 1.10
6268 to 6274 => 1.12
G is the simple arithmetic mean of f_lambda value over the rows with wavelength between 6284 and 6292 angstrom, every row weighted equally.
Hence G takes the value 18.2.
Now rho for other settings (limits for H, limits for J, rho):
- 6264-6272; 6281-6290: 0.37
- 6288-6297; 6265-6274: -0.23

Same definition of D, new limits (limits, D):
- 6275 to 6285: 18.3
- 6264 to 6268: 18.4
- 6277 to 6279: 18.0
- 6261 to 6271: 18.3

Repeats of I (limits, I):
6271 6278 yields 18.6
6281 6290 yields 17.77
